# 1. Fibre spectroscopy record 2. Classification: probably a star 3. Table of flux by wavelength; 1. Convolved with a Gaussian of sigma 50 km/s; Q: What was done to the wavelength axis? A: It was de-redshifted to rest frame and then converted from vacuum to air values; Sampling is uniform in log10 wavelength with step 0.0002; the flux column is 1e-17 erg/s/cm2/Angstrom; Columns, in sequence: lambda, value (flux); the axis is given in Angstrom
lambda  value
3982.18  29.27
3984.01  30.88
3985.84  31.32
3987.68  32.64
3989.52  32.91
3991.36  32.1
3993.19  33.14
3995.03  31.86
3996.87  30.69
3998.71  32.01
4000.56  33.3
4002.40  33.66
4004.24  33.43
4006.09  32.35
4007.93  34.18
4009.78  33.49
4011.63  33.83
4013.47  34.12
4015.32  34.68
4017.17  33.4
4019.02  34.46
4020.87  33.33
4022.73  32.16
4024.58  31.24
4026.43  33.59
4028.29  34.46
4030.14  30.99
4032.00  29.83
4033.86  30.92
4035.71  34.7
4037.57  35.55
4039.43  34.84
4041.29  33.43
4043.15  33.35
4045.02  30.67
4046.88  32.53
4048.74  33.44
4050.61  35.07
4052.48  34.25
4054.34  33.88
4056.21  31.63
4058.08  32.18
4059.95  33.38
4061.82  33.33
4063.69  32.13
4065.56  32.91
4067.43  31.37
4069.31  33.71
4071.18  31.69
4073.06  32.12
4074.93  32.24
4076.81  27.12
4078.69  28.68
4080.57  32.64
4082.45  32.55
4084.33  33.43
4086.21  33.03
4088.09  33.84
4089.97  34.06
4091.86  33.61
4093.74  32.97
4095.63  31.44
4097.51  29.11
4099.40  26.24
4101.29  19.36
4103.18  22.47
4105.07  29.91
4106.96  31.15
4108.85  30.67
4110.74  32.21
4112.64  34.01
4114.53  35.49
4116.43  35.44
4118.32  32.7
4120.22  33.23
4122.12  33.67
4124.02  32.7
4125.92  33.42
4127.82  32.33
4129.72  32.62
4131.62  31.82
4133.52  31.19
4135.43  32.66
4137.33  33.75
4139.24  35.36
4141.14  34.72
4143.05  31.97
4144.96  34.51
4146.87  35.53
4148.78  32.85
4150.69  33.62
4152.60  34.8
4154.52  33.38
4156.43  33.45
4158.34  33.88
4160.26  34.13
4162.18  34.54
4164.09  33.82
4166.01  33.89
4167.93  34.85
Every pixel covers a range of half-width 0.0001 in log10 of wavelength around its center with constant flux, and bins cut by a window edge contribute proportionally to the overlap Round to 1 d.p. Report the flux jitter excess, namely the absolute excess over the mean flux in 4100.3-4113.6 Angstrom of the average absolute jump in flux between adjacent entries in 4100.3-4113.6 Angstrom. 25.9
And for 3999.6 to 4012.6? 32.7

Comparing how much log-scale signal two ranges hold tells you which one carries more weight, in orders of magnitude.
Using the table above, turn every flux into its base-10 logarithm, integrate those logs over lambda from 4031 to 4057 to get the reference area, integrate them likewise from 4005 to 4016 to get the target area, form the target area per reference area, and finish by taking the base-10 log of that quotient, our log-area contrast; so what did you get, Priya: -0.4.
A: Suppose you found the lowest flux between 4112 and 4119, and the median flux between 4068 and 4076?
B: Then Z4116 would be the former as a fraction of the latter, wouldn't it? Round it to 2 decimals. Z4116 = 1.02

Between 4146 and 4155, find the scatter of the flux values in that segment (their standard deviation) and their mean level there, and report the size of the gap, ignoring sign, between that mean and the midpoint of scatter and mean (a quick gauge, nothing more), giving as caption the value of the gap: 16.5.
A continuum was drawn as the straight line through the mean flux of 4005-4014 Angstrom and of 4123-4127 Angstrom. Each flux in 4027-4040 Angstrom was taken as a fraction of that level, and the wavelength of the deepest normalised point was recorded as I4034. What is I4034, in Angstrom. 4032.00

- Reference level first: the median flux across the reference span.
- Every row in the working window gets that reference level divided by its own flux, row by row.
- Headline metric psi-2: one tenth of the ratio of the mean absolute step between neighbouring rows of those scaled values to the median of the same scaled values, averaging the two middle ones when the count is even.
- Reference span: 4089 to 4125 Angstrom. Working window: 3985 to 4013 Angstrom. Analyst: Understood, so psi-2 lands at 0.0029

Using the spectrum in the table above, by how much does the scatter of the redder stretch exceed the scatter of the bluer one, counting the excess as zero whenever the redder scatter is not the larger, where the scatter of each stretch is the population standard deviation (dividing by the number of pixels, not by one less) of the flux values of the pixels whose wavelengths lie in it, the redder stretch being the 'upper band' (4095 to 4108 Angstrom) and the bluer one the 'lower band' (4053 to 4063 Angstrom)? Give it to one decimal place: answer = 3.5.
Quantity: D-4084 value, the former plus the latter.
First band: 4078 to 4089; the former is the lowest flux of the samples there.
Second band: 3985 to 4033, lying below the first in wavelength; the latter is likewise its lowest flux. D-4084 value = 58.5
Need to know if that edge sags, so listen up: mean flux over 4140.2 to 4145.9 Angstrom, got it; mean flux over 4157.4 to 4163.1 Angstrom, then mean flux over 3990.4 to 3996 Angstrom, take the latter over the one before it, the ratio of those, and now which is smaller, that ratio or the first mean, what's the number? 0.95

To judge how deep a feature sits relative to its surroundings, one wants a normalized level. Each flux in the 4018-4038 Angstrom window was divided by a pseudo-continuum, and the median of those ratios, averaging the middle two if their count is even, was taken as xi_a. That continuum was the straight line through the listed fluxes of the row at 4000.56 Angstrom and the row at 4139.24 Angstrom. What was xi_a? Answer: 0.99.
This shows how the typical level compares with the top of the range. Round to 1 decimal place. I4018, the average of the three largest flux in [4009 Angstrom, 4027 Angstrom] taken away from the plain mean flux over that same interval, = -1.0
